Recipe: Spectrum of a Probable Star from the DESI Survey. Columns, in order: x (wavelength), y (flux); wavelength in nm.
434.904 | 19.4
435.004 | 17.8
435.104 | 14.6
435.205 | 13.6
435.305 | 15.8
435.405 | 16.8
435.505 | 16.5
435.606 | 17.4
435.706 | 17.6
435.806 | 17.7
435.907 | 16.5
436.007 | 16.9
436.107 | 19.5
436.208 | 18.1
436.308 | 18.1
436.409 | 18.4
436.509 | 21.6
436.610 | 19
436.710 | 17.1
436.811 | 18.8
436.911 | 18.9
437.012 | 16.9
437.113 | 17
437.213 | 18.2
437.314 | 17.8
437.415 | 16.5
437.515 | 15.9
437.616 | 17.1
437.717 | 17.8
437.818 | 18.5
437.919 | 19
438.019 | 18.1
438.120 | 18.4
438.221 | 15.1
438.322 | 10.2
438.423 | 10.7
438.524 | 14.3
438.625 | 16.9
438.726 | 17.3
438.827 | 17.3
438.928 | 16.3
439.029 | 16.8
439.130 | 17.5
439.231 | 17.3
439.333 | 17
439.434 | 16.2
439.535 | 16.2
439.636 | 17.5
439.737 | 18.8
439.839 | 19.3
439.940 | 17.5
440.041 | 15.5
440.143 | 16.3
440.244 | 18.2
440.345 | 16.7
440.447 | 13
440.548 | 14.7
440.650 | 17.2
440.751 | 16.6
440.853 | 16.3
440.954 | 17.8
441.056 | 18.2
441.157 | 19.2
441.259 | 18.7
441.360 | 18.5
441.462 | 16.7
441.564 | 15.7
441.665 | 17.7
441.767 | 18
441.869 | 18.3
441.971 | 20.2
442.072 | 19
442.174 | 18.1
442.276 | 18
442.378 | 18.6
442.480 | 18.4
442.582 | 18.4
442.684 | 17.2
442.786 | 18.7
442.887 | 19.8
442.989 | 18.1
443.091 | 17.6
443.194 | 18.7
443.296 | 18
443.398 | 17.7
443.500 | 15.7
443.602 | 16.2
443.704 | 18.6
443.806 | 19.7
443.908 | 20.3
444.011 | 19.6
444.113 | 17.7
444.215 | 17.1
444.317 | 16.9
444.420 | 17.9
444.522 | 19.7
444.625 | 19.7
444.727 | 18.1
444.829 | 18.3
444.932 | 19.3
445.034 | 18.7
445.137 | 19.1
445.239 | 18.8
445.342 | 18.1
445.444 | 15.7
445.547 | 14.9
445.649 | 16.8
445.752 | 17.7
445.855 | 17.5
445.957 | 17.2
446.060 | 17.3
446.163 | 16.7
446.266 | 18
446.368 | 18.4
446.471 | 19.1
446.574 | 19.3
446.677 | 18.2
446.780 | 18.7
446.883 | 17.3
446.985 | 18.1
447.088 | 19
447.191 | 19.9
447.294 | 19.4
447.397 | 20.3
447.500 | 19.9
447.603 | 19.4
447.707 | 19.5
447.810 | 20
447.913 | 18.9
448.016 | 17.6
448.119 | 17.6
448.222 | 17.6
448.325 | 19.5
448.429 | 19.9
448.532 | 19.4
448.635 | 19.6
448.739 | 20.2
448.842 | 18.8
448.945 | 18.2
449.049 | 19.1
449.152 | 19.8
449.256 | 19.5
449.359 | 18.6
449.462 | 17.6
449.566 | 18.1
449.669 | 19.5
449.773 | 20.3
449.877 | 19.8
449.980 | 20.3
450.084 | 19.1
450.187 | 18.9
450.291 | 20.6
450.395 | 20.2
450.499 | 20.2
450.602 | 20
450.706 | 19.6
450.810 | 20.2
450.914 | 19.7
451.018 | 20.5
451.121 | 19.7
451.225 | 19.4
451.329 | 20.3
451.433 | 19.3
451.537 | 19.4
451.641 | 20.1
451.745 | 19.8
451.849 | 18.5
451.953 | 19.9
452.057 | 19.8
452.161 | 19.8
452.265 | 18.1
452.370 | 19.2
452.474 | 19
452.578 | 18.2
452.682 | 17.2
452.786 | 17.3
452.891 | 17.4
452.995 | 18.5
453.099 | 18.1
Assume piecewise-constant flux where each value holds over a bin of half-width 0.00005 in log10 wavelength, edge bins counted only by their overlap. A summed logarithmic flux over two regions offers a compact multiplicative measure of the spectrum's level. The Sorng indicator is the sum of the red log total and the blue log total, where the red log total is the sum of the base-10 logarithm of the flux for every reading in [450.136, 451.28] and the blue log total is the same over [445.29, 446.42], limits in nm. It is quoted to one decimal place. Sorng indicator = 27.8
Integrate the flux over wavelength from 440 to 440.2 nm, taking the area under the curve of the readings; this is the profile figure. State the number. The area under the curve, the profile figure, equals 3.2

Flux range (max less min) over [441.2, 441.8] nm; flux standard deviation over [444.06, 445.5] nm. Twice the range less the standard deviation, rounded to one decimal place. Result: 4.9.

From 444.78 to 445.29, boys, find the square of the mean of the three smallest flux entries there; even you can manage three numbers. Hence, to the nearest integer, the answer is 346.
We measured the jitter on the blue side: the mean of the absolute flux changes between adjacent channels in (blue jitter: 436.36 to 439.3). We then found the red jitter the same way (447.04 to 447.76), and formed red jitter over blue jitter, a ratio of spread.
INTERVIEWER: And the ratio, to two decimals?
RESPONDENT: 0.42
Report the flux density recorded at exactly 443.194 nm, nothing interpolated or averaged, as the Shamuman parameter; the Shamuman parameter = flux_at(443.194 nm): 18.7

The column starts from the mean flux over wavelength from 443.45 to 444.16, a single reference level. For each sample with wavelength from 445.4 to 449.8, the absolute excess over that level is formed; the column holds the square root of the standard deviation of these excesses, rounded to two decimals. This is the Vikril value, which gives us 0.83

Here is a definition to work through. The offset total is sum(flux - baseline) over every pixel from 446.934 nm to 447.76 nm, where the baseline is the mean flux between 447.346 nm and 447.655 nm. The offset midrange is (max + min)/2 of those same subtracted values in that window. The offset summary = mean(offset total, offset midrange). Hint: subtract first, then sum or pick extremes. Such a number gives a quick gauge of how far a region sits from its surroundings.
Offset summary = -2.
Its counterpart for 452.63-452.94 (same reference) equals -5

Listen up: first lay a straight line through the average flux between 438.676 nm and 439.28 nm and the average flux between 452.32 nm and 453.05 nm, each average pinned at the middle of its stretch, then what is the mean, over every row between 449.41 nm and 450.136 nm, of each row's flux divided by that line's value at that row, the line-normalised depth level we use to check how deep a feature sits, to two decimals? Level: 1.08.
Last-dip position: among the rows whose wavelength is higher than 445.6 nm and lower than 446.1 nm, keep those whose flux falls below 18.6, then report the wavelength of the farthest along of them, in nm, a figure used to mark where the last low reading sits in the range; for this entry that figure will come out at 446.060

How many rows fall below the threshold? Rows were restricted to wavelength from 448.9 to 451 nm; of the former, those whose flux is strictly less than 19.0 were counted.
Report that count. 5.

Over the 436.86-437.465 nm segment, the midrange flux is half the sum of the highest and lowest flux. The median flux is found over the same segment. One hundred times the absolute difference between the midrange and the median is 30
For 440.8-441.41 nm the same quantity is 60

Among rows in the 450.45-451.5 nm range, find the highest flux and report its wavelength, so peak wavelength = 451.018 nm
